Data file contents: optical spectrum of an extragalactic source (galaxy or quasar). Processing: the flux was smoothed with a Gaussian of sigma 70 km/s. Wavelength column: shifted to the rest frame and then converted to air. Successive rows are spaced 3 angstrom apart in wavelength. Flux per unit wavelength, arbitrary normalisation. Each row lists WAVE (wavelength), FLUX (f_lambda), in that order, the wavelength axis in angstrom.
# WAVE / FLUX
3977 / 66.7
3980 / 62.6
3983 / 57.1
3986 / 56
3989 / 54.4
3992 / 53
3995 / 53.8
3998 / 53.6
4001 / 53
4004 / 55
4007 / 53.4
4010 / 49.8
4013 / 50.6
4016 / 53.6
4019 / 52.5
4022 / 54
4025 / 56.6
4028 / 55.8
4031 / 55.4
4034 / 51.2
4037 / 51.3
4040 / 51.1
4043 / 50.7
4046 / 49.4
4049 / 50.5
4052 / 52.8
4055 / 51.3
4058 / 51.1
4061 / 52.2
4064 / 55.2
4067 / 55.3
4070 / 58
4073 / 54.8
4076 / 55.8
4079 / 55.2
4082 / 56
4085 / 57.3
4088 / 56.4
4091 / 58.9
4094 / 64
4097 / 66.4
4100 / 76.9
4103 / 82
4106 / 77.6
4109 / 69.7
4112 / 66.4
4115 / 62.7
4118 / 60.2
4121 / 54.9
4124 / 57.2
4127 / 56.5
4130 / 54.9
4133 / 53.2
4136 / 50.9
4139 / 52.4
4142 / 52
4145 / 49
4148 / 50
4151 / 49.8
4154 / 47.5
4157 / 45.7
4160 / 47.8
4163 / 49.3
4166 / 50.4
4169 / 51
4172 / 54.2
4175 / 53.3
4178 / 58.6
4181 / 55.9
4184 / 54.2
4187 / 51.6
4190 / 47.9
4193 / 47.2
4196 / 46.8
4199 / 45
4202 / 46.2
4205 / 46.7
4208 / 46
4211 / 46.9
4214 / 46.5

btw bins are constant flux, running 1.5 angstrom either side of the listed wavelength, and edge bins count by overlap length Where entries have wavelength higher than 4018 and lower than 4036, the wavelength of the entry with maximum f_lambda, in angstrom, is 4025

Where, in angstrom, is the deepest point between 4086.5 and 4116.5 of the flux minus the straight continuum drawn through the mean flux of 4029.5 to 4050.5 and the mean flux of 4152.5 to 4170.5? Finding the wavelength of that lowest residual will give 4088 angstrom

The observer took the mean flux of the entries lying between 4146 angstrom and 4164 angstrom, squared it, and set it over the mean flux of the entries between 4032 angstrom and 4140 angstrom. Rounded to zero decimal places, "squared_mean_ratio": 40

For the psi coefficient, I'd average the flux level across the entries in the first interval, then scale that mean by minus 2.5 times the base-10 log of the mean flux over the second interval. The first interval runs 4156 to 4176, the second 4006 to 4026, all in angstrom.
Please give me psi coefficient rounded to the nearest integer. -217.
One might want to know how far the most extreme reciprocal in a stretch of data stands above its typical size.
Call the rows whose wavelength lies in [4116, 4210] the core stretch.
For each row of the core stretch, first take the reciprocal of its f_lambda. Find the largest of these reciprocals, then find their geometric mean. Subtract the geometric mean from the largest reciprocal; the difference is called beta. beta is 0.0026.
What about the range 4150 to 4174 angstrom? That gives 0.0016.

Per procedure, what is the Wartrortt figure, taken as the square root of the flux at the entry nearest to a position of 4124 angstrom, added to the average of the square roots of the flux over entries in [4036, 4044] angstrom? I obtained 14.7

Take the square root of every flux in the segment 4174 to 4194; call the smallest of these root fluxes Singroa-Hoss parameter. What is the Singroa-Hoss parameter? 6.87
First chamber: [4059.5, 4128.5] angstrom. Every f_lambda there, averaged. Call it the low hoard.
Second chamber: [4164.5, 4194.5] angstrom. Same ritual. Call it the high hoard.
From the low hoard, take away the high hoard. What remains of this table 9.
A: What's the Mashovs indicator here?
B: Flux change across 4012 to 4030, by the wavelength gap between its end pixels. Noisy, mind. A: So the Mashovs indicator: 0.3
